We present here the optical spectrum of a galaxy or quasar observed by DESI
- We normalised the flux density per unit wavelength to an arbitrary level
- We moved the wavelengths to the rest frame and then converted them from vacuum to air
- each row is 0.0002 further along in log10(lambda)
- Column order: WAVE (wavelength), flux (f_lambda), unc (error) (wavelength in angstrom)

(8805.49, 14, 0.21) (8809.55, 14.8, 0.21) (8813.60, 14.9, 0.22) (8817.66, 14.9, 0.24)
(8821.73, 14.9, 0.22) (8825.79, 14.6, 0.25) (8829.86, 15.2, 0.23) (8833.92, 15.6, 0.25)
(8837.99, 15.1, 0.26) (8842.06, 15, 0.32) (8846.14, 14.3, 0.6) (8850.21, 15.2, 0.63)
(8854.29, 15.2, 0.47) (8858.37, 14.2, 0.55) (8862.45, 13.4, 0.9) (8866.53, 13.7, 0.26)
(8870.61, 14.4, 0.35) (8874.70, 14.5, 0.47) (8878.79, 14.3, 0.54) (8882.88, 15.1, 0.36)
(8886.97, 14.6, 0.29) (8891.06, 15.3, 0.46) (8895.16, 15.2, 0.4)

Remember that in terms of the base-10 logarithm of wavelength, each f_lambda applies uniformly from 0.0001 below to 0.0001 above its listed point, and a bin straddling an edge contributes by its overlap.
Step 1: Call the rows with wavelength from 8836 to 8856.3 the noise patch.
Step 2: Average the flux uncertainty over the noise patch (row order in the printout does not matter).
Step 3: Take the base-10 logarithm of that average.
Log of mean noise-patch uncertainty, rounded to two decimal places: -0.34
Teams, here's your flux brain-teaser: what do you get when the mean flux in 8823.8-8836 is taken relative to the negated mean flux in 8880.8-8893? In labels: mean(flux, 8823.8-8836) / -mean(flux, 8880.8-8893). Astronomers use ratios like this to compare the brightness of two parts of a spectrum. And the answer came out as -1.01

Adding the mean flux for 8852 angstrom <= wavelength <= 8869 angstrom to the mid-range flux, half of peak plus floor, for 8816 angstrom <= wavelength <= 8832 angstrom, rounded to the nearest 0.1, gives 29.0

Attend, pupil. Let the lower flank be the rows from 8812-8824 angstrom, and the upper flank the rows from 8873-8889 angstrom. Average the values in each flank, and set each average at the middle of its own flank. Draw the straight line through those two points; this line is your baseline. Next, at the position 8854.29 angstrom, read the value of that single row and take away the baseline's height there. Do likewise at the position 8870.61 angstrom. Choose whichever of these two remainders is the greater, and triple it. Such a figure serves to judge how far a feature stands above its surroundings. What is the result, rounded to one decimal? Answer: 1.4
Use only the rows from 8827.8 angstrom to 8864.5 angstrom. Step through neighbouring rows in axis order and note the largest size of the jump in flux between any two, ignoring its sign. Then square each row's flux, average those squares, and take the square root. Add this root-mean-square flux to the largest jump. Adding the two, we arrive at 15.8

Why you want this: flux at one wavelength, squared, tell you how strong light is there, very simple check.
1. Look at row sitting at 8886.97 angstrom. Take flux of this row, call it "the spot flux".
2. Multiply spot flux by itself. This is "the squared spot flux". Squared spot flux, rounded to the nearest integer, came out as 213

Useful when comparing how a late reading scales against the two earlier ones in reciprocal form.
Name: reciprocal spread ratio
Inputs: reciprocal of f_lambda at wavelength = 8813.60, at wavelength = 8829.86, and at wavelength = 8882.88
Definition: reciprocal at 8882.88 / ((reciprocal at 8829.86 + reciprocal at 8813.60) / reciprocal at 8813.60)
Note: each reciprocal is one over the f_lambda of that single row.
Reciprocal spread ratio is 0.0334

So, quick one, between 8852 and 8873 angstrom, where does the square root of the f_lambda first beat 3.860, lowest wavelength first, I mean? 8854.29 angstrom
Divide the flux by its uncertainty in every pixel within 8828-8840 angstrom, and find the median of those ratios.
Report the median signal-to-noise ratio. 62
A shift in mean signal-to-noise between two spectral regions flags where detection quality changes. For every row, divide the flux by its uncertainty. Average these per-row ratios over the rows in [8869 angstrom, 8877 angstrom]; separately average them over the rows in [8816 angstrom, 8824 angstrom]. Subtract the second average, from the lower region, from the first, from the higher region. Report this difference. -29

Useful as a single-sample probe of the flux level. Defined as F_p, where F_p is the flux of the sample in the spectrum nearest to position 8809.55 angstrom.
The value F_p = 14.8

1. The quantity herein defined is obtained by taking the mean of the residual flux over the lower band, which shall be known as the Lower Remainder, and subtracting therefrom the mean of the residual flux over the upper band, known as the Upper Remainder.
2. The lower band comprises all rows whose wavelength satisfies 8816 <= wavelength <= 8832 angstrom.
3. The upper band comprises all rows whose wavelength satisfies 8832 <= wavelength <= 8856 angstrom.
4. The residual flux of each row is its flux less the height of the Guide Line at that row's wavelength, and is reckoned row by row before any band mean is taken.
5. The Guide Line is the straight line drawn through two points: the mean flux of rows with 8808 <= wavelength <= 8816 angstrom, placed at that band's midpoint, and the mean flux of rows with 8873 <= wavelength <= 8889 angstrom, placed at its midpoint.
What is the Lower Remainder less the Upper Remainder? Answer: -0.23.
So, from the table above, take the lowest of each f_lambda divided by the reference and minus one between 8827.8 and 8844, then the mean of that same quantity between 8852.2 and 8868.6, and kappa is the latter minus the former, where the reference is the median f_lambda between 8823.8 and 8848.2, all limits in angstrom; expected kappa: -0.058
